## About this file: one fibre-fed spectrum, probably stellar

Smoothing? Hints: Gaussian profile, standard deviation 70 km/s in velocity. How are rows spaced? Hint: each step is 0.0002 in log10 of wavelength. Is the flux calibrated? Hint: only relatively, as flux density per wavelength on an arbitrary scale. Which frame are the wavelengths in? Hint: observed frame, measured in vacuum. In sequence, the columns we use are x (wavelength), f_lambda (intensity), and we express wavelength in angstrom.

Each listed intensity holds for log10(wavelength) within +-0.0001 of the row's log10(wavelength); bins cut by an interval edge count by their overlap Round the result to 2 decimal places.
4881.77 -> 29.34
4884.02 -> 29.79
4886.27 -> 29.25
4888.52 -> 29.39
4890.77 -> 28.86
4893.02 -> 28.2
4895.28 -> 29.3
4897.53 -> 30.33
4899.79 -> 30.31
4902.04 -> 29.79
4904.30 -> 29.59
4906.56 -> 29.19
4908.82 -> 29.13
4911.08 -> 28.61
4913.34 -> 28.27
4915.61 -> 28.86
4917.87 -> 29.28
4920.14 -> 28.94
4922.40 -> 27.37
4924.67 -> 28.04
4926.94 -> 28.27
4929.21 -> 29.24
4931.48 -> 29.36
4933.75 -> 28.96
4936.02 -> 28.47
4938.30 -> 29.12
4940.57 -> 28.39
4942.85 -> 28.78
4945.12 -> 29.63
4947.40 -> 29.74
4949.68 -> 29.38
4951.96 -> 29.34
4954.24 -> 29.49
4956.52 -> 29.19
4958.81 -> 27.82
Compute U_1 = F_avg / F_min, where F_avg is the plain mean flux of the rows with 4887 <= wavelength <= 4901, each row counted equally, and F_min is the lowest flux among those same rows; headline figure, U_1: 1.04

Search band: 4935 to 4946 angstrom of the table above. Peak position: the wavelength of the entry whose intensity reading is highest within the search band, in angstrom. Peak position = 4945.12 angstrom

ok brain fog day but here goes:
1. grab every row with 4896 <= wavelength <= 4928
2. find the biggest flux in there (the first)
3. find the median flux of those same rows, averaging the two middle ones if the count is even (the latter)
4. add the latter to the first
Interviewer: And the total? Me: 59.4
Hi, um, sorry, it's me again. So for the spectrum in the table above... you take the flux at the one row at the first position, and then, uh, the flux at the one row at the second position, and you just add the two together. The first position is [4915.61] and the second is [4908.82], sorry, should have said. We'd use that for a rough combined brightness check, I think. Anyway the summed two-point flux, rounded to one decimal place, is 58.0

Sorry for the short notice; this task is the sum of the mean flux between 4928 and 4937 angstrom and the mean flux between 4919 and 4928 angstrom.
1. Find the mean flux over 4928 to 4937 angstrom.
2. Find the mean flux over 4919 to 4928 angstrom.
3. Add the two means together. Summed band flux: 57.2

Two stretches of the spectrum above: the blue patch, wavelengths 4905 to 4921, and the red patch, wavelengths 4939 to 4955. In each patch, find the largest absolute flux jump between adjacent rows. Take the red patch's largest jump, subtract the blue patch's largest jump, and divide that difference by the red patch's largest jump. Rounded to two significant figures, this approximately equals 0.31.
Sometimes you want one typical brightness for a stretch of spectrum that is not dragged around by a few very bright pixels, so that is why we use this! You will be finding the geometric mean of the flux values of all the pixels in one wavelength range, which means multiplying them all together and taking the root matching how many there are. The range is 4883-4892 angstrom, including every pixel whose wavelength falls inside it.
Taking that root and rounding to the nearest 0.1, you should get 29.3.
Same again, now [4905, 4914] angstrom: 28.8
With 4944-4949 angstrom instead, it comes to 29.7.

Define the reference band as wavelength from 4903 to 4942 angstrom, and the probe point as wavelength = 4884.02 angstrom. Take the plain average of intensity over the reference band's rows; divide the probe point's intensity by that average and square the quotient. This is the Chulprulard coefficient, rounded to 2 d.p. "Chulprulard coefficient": 1.07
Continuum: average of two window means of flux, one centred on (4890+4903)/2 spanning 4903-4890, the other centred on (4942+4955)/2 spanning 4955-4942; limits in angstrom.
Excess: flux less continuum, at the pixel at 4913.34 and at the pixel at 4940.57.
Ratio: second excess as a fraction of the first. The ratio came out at 0.90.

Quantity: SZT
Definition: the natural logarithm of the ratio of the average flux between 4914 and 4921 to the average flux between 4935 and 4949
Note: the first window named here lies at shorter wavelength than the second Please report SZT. 0.00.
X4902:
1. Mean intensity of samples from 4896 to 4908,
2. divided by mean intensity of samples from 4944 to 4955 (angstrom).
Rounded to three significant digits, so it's 1.01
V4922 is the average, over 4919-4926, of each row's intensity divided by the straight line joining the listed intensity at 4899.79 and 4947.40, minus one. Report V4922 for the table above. -0.064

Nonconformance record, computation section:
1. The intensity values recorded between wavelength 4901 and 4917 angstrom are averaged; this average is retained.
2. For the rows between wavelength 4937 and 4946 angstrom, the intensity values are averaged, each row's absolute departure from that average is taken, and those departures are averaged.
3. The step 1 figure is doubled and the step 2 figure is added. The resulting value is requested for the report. 58.5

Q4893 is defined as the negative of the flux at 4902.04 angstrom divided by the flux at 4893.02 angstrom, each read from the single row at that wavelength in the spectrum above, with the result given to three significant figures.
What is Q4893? -1.06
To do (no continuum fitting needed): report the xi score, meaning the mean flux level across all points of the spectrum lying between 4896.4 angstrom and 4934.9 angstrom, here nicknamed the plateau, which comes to 29.0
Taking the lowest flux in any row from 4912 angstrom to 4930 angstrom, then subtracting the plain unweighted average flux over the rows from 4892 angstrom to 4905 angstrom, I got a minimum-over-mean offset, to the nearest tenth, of -2.2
